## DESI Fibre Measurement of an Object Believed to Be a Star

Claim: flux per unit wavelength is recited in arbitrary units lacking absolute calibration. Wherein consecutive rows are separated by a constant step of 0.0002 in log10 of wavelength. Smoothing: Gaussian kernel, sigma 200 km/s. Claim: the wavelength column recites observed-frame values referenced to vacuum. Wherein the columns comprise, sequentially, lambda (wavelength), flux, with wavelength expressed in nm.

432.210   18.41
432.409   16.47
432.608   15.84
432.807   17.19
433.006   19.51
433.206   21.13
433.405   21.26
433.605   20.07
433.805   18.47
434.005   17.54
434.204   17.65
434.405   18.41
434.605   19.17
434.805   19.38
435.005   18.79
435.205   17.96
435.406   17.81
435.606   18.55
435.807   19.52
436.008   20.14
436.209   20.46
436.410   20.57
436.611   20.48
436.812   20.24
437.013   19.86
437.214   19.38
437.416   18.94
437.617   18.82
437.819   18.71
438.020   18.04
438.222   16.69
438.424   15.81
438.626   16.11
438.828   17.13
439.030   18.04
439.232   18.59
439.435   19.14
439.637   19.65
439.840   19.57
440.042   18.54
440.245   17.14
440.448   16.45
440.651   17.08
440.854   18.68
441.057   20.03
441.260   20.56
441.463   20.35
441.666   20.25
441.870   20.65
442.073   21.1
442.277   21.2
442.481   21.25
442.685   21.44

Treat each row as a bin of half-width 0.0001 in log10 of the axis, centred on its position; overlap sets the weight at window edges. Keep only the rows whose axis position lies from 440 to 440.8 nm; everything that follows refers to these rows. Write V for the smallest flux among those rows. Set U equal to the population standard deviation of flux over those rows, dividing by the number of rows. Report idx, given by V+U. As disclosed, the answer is 17.2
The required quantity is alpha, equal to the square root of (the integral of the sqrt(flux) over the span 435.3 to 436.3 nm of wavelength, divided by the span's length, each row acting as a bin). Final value 2.09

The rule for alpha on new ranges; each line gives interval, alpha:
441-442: 2.13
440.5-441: 2.06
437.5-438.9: 2.04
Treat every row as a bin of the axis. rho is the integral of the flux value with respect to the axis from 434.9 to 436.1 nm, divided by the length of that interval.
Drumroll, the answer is 18.8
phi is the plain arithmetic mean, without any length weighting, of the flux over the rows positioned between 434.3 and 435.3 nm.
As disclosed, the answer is 18.7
